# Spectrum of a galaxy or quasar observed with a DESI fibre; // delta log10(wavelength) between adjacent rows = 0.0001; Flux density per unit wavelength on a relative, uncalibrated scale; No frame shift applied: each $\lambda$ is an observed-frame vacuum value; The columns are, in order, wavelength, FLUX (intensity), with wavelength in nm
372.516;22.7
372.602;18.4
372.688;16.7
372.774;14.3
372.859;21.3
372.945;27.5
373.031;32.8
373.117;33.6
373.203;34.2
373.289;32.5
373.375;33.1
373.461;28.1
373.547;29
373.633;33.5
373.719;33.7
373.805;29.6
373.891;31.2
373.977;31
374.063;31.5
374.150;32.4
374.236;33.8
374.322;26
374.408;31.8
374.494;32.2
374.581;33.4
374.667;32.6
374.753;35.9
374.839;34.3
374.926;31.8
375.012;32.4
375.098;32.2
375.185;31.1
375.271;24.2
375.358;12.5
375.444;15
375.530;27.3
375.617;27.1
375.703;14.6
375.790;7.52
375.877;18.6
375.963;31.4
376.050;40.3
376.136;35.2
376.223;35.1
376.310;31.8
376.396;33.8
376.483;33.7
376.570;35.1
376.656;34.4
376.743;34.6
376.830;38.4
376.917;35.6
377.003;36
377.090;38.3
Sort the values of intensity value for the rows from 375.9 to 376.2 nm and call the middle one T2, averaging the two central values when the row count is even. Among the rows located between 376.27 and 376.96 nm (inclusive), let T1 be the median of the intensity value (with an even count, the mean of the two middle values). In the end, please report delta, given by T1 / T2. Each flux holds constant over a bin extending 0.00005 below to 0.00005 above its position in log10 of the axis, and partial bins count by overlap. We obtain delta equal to 0.98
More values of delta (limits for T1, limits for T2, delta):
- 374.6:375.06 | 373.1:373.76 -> 0.98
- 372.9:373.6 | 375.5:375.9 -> 1.76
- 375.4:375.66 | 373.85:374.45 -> 0.86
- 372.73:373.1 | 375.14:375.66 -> 0.95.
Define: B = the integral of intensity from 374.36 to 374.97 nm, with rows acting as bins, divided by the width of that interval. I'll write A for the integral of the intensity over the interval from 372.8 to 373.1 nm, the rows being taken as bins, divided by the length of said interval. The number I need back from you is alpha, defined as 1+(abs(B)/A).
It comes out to 2.22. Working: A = 27.1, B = 33.1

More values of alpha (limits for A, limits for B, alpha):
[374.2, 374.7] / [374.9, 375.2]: 2.01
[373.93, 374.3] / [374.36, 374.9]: 2.05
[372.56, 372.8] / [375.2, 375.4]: 2.22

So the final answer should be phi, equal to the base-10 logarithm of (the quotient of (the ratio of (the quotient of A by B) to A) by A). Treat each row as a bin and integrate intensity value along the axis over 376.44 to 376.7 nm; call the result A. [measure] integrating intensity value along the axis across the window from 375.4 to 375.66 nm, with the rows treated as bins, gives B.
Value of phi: -1.73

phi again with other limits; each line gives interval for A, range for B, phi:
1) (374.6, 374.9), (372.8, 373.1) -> -1.92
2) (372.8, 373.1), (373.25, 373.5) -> -1.80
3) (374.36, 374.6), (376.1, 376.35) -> -1.82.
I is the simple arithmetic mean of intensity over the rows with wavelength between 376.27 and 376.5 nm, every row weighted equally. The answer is 33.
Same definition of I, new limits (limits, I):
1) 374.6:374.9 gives 34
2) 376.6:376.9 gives 36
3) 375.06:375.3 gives 29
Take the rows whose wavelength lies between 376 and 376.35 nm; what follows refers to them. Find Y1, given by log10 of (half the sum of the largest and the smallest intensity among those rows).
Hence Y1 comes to 1.557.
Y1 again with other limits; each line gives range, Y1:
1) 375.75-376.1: 1.379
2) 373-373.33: 1.523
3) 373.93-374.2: 1.501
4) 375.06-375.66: 1.349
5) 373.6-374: 1.500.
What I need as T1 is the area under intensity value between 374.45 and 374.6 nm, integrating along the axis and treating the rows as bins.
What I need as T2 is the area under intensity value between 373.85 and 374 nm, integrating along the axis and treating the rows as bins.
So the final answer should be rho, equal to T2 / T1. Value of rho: 1.0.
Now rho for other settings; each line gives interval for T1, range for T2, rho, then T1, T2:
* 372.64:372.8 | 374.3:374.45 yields 1.8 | 2.5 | 4.40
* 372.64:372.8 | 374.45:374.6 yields 1.9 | 2.5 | 4.89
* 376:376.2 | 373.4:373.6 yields 0.8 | 7.4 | 5.84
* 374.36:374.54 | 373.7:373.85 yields 0.8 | 5.7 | 4.70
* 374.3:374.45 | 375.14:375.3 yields 1.0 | 4.4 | 4.47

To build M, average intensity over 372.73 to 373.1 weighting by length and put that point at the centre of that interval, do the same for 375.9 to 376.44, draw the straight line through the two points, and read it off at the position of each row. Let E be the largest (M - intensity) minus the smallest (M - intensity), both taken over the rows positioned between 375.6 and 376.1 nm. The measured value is 32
